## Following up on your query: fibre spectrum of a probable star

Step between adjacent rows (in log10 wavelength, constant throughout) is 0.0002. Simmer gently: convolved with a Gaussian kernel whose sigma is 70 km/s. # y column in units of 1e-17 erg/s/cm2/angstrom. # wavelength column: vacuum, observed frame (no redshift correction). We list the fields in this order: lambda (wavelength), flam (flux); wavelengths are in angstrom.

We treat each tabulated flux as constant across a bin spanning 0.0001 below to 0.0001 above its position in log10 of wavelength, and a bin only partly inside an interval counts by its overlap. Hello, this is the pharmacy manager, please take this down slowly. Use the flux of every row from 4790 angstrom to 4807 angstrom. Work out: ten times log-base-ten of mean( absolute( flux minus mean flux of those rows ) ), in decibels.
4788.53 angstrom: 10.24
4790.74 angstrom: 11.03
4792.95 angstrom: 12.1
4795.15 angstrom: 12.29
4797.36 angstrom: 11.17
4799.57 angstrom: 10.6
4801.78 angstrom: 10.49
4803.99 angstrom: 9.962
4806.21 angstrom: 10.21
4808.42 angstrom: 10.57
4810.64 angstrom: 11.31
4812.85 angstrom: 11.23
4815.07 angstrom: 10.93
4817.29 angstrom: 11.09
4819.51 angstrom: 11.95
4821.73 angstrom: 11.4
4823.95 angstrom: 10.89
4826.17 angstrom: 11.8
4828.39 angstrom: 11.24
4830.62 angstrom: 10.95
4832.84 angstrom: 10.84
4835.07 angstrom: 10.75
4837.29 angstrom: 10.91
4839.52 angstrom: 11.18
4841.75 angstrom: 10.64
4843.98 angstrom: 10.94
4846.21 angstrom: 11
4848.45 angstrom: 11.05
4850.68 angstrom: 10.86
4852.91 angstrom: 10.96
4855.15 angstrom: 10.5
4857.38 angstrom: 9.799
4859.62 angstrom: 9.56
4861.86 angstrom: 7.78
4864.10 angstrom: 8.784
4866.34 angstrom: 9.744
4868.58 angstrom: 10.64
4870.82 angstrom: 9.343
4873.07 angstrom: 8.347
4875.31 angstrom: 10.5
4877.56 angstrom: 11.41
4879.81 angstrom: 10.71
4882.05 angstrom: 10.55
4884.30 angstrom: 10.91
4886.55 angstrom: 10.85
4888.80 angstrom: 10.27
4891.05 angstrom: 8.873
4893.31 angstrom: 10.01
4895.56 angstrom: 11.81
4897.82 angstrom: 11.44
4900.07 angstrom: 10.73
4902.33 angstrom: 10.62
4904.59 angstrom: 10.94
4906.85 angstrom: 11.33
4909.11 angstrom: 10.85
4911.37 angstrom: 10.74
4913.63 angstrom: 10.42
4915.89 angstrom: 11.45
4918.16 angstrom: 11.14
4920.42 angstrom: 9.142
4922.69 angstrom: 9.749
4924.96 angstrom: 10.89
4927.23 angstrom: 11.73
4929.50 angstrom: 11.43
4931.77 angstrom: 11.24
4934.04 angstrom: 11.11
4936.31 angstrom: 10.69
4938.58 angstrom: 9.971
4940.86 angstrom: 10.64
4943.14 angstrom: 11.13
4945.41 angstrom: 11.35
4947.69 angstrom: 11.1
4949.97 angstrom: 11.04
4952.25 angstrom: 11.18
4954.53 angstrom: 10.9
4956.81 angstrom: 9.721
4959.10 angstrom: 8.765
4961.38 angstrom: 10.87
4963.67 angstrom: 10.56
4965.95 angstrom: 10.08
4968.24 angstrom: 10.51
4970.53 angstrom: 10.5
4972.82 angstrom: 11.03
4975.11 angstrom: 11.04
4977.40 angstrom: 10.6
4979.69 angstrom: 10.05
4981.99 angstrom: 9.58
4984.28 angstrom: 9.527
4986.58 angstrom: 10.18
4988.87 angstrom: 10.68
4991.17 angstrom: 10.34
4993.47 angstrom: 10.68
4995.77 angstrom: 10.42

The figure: -1.8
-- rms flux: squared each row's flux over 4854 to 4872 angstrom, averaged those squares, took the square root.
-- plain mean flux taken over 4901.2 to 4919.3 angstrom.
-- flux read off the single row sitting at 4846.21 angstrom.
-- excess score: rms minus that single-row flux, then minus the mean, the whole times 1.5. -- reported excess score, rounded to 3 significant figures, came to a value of -18.6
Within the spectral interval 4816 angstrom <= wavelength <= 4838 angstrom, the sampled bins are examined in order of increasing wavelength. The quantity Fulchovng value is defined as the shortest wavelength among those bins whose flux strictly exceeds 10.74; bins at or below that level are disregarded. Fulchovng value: 4817.29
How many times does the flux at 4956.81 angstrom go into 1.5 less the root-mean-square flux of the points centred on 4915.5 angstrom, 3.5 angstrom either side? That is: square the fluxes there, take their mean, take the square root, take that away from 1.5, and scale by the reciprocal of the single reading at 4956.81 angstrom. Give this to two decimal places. -0.98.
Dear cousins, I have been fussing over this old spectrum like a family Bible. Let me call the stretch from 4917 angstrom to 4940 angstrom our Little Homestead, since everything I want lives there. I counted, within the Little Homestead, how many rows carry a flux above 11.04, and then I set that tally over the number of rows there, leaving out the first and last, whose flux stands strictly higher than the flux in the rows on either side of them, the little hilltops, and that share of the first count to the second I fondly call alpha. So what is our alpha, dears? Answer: 5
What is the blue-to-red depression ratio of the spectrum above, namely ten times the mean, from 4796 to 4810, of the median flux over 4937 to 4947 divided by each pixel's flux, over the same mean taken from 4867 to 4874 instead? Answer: 8.9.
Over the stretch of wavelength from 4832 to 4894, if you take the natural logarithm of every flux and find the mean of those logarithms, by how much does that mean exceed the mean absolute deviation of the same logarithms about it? 2.25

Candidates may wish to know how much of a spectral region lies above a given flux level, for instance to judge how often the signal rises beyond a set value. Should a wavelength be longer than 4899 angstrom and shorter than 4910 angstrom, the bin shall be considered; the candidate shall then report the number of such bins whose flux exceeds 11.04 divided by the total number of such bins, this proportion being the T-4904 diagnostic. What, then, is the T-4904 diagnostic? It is 0.20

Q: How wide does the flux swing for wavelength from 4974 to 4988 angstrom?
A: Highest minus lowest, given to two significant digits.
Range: 1.5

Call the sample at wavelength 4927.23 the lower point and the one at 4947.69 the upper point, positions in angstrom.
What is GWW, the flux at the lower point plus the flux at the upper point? 22.8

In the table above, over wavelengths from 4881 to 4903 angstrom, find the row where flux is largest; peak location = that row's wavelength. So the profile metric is 4895.56 angstrom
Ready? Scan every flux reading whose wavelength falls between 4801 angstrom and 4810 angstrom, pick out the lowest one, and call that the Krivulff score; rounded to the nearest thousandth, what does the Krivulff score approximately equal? 9.962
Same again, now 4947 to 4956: 10.900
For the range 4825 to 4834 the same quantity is 10.840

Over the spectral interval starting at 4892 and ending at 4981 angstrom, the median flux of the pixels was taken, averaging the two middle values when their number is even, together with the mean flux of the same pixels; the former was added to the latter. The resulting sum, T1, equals 21.6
